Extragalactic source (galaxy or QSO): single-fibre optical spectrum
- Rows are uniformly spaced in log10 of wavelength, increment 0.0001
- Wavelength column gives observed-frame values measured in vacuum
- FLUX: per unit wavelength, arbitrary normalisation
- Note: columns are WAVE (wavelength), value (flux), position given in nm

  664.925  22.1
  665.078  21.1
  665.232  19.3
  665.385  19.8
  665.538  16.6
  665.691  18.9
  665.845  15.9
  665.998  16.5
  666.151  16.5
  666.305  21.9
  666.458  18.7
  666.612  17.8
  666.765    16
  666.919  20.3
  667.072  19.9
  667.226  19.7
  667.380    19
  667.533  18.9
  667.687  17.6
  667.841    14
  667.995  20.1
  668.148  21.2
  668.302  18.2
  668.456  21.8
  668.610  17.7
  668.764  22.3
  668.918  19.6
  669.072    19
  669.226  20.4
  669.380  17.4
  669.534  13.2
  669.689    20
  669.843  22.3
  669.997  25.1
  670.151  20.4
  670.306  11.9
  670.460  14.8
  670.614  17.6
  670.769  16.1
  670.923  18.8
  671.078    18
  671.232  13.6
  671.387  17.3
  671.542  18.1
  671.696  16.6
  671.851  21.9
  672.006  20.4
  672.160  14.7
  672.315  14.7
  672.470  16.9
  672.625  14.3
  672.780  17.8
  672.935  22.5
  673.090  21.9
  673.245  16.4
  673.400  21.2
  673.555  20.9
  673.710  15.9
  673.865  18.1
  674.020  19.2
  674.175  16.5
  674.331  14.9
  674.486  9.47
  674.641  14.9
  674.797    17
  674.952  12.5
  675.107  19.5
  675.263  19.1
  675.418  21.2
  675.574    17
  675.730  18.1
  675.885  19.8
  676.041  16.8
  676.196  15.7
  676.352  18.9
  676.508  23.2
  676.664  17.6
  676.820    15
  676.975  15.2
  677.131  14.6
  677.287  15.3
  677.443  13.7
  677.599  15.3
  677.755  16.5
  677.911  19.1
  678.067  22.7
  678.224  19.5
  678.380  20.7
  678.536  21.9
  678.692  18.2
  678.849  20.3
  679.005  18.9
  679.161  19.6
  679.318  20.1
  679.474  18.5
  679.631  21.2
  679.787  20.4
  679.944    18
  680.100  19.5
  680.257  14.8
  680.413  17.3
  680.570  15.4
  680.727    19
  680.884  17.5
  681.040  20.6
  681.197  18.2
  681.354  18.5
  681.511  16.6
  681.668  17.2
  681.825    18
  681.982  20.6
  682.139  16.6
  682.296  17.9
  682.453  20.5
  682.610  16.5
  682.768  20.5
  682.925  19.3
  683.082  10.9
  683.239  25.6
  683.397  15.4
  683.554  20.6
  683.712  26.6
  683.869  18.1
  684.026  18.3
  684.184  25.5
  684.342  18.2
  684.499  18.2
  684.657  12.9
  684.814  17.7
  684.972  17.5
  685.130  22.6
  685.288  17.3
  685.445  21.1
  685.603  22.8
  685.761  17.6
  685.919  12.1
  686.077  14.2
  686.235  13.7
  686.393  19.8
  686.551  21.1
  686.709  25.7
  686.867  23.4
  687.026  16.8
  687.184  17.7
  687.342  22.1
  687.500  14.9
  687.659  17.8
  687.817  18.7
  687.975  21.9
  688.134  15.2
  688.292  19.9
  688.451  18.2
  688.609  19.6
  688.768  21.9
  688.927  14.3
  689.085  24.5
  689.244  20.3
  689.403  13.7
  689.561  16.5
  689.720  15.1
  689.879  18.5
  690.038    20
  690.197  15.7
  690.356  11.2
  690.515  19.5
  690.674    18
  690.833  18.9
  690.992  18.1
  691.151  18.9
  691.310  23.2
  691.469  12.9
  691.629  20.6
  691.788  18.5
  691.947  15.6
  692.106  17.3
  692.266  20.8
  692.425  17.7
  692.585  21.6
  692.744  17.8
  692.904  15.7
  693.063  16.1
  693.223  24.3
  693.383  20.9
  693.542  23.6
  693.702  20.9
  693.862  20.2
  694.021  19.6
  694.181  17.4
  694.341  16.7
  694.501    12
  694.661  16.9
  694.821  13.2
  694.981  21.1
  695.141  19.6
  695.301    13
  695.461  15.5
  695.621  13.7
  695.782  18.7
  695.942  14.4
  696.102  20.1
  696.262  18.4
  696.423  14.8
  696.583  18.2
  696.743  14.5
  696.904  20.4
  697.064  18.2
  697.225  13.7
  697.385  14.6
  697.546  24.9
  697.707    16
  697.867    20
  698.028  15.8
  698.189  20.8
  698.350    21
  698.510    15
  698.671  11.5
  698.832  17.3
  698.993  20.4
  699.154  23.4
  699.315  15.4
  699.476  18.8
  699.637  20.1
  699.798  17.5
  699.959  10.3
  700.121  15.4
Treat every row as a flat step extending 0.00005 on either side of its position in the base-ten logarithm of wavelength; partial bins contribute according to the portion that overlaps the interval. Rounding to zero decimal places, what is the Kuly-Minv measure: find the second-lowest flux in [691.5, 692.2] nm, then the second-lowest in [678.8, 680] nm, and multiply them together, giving 320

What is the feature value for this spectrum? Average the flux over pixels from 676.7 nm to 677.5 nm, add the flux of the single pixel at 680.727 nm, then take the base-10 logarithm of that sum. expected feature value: 1.53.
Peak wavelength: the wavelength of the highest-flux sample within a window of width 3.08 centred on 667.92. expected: 668.764 nm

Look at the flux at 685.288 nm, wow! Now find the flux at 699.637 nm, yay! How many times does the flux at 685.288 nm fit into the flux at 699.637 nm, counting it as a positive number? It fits 1.16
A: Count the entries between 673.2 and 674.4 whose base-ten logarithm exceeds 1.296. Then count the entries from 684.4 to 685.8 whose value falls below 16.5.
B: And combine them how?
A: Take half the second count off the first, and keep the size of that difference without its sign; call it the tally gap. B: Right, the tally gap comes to 1.5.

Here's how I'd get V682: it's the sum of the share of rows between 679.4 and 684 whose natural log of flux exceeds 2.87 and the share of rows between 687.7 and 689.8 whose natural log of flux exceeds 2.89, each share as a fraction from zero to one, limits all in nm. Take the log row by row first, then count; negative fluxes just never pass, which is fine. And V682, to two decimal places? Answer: 1.27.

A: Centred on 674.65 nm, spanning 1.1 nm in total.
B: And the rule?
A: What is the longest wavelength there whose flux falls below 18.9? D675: 674.952 nm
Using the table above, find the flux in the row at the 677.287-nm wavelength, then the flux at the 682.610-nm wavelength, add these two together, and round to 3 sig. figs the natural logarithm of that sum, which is 3.46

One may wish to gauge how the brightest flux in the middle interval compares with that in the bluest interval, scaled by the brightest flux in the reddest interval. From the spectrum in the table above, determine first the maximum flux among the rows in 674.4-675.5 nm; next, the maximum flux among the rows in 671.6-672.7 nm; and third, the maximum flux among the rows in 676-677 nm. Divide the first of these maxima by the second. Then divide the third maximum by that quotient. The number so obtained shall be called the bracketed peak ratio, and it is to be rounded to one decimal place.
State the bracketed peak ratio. 24.0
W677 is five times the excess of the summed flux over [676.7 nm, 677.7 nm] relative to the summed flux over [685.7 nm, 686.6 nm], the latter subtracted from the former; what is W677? -47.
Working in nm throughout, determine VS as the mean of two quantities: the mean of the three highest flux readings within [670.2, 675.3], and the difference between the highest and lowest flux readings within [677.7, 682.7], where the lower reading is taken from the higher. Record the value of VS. 15.0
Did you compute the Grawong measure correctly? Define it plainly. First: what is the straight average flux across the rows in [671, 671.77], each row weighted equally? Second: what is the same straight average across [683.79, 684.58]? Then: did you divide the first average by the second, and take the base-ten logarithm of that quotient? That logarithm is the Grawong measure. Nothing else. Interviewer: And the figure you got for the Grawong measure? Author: -0.07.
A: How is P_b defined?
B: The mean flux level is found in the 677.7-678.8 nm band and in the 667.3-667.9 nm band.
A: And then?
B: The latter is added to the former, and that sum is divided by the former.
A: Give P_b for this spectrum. 1.88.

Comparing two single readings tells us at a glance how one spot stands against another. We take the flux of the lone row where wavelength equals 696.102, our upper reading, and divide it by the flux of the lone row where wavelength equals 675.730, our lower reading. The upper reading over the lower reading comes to 1.11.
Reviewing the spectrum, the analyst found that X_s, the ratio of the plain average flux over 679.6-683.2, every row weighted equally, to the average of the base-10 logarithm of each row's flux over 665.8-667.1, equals 14.4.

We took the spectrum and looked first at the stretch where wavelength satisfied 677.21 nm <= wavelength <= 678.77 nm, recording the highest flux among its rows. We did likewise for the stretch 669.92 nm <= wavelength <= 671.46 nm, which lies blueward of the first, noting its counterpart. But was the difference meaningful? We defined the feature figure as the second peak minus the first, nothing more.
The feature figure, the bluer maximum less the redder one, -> 2.4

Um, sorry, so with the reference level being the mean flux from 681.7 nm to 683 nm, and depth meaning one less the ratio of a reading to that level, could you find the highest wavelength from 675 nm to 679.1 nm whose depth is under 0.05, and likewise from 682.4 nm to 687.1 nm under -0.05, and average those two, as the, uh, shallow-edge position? 682.94 nm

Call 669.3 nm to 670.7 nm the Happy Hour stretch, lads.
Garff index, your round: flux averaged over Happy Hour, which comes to 18.1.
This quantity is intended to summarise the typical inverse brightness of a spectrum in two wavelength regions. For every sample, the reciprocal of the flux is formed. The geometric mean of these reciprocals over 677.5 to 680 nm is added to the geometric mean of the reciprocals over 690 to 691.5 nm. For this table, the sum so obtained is 0.110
